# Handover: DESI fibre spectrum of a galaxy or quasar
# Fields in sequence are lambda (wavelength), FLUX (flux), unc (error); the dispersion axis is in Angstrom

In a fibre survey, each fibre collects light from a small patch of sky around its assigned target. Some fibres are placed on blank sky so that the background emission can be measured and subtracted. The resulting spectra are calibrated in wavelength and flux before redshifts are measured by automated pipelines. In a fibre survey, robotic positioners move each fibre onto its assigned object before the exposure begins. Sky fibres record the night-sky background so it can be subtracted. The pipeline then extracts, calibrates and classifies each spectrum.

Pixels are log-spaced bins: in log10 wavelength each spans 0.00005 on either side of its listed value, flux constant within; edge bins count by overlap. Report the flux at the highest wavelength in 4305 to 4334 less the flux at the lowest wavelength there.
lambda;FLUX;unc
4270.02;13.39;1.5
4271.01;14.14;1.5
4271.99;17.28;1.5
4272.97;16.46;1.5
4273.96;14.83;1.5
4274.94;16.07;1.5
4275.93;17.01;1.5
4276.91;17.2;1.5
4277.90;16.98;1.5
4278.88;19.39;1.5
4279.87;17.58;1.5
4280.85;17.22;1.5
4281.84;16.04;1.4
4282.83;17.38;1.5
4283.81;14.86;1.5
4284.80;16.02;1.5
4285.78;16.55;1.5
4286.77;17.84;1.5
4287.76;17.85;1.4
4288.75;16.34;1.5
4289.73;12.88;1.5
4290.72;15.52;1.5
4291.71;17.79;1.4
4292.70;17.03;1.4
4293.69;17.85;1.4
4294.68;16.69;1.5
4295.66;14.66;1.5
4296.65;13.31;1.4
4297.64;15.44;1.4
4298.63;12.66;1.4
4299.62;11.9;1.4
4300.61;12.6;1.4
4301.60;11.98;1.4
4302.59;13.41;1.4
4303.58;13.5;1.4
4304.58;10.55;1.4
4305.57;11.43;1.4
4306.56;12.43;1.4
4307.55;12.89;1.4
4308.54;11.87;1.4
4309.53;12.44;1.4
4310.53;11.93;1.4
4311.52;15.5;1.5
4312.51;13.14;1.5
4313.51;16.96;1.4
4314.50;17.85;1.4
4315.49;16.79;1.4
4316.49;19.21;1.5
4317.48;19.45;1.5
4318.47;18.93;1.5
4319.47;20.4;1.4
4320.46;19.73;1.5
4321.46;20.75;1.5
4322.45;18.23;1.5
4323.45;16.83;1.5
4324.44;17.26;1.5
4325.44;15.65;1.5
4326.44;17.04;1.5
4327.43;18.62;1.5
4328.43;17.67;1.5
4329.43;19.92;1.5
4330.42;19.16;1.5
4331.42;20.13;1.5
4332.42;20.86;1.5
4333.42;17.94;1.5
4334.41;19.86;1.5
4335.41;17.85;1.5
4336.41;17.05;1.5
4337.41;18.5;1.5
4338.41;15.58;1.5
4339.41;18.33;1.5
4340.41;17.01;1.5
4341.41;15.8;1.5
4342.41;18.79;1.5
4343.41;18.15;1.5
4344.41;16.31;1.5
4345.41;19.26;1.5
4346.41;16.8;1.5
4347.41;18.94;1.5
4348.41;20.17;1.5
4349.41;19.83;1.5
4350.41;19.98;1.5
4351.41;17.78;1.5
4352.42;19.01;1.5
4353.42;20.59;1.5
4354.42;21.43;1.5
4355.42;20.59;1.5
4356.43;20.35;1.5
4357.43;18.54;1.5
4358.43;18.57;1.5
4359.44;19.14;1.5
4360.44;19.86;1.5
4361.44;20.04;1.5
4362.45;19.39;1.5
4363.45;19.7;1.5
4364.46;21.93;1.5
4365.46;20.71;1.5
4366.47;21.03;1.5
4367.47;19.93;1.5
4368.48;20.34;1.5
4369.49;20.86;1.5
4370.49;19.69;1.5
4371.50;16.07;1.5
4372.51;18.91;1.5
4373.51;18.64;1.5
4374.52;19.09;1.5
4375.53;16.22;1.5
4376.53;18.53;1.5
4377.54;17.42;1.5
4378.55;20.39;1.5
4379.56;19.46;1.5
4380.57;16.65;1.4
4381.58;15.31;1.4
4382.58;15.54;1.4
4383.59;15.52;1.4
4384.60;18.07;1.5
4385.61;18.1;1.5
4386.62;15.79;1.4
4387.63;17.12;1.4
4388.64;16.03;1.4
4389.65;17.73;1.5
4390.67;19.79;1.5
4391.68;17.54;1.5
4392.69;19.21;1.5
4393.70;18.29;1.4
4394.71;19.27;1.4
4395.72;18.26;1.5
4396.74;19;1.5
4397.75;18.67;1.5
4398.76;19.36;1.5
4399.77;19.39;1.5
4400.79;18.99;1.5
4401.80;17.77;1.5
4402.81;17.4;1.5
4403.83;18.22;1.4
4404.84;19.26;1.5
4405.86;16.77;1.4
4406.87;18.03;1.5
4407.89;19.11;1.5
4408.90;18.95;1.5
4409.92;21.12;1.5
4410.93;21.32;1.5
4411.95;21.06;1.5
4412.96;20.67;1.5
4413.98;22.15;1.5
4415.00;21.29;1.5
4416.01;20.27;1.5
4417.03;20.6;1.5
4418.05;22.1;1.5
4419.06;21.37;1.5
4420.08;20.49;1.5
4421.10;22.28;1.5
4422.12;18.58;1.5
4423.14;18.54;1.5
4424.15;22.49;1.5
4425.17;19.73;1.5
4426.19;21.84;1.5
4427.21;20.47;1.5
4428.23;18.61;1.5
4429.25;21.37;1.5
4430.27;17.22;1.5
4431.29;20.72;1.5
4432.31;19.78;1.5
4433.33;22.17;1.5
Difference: 6.5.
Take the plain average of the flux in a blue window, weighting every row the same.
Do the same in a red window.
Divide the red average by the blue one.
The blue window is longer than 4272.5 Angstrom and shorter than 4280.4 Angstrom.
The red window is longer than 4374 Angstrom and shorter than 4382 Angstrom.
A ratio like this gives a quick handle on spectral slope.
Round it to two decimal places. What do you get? 1.06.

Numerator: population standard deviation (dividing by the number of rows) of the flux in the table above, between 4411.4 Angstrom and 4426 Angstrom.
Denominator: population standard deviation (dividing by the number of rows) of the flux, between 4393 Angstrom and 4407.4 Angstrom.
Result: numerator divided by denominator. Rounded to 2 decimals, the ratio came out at 1.58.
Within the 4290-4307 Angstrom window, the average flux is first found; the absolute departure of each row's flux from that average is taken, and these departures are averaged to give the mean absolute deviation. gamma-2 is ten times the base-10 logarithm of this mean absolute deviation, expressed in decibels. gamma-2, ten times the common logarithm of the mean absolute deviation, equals 2.9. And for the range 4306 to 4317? 3.8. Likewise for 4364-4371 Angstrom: -2.5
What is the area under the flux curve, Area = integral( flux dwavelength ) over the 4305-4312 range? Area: 88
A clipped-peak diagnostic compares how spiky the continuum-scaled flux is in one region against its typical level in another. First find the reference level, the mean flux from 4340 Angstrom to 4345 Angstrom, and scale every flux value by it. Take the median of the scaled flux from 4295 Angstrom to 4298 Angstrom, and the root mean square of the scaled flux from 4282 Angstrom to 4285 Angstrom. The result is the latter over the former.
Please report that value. 1.10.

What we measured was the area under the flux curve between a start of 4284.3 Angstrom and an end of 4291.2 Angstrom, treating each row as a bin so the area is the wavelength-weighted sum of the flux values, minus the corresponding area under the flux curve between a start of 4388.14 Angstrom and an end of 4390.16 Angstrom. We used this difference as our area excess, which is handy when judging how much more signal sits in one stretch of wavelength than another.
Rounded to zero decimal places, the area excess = 77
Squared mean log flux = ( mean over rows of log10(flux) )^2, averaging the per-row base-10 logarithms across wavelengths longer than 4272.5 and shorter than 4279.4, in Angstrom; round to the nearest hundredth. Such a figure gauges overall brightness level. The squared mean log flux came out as 1.50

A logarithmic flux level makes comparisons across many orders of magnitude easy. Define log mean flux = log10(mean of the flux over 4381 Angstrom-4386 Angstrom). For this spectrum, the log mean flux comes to 1.22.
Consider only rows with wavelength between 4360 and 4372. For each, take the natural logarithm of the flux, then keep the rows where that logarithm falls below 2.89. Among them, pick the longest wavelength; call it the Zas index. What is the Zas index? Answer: 4371.50 Angstrom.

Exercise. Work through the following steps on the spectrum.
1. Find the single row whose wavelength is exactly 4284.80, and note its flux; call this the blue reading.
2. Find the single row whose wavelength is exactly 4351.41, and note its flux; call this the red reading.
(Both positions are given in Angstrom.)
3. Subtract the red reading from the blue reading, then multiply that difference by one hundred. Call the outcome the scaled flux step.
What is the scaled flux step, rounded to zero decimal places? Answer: -176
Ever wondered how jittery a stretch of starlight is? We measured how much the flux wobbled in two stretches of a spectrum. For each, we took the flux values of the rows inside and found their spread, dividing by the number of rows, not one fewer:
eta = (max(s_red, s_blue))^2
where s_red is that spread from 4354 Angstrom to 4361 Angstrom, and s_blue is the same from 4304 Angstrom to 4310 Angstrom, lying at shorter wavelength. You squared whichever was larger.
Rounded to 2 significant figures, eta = 1.0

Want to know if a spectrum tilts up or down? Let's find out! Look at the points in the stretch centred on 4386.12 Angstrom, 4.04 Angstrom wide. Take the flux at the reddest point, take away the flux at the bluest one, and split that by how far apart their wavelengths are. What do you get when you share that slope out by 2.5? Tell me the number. -0.13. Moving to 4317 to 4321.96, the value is 0.13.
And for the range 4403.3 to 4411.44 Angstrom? 0.17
